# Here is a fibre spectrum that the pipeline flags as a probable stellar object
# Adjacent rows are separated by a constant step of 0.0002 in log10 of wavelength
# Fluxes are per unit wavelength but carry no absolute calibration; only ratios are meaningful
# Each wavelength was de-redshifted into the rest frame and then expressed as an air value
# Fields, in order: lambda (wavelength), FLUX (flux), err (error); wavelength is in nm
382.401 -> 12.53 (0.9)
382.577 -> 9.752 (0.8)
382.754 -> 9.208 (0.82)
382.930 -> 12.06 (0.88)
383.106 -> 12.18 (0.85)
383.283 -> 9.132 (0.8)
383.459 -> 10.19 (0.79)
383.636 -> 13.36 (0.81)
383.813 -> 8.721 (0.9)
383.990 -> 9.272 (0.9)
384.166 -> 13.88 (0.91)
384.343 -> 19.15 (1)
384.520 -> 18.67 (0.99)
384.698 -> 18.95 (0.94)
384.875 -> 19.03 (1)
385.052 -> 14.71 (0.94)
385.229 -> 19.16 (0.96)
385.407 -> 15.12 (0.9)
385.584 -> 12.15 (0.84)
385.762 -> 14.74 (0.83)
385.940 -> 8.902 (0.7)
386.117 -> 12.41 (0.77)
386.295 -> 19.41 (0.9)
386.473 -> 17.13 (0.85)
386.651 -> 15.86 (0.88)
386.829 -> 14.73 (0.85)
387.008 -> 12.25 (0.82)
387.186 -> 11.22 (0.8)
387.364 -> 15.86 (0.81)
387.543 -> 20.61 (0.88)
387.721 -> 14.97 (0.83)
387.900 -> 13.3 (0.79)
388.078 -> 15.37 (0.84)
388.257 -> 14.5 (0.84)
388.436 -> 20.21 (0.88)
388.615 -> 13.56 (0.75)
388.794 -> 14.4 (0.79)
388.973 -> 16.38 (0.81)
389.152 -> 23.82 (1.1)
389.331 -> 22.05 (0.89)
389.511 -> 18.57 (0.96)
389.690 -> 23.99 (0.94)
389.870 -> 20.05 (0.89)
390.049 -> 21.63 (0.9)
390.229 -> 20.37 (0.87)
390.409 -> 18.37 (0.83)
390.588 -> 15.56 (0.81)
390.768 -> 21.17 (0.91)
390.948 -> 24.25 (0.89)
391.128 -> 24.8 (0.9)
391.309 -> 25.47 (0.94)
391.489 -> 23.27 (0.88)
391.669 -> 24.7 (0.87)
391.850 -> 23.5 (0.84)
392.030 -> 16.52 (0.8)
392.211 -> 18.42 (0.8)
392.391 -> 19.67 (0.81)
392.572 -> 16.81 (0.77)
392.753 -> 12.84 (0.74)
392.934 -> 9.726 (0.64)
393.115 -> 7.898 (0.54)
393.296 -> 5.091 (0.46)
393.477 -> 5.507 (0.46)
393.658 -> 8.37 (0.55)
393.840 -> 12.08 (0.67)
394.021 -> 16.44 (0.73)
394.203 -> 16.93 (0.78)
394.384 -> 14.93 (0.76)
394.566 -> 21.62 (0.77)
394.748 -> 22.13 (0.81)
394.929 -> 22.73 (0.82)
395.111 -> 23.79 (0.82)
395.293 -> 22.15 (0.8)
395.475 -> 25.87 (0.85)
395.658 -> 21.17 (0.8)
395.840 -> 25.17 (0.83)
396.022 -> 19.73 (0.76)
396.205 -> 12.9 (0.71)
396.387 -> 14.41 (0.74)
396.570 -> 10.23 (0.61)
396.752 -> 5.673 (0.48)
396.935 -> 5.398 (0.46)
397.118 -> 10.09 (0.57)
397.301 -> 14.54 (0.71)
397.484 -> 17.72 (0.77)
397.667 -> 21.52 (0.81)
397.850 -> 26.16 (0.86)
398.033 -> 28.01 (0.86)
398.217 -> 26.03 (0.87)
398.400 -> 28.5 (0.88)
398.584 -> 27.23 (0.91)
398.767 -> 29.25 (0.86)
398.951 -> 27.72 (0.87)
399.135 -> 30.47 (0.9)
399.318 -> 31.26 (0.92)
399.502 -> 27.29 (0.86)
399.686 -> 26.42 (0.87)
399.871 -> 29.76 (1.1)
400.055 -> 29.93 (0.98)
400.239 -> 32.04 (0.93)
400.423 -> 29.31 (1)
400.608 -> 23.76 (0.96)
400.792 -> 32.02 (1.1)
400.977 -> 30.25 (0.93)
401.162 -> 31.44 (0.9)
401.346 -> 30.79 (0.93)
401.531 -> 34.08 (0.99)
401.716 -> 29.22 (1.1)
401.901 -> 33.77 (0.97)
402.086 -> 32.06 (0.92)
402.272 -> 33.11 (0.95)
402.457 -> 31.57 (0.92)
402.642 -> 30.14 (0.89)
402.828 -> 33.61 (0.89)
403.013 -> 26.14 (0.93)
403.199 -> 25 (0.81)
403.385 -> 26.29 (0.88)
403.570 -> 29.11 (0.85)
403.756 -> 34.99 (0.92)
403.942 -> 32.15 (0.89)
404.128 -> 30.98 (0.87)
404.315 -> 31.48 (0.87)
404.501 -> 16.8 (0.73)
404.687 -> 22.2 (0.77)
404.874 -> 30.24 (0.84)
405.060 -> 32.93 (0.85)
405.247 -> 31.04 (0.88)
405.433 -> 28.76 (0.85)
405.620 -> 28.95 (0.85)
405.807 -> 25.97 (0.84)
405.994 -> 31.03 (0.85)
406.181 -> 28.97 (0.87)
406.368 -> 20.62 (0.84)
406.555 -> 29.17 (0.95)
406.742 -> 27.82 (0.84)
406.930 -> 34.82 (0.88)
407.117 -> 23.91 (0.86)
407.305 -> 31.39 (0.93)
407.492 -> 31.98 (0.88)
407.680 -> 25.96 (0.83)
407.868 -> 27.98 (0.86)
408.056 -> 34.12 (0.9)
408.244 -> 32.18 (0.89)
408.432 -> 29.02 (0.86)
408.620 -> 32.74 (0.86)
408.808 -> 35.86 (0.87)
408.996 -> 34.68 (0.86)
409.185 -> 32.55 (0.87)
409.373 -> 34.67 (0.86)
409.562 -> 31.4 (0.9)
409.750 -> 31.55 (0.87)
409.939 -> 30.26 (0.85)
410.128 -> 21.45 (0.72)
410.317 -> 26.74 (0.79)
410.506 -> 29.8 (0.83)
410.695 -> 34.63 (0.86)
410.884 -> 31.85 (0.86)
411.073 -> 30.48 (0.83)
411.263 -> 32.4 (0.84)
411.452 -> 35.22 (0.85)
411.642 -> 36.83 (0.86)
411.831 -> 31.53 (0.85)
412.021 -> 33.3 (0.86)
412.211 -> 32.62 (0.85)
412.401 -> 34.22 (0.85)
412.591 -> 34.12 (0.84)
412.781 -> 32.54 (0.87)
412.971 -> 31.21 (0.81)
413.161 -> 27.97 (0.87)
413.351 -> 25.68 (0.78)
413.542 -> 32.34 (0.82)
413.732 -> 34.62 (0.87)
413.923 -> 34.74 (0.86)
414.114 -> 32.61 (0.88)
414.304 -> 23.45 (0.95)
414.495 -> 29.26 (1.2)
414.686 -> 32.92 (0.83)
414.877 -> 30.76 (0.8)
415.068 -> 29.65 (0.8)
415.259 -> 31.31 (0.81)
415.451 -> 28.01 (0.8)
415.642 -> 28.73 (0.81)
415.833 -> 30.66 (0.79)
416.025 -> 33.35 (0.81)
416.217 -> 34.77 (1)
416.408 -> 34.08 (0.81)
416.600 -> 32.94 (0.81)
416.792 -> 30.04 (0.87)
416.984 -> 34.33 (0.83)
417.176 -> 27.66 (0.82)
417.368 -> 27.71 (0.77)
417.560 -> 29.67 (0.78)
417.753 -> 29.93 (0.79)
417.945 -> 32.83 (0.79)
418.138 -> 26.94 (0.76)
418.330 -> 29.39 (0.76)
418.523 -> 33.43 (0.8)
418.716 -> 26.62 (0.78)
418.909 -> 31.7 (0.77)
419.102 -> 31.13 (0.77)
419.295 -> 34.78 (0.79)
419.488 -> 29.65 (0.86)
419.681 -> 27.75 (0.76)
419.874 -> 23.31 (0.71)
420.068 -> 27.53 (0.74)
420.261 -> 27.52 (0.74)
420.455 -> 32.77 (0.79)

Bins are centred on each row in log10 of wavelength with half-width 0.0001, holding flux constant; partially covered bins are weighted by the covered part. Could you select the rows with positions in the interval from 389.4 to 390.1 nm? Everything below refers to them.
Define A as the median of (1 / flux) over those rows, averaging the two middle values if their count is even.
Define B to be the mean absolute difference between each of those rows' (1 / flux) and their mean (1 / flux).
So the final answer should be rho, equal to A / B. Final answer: 12.2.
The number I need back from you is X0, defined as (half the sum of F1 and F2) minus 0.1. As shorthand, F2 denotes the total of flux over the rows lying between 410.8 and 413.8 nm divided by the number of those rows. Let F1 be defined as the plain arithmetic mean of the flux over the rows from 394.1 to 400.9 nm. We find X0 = 27.3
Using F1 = 23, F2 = 32.3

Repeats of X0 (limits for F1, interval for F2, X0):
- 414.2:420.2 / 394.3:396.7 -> 24.8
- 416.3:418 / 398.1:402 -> 30.2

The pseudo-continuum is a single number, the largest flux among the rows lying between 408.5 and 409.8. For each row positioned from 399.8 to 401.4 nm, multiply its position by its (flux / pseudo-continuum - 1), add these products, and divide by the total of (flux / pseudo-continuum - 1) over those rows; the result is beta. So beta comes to 400.58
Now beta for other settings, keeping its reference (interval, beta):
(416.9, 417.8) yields 417.41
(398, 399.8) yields 398.84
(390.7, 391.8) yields 391.20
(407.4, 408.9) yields 407.99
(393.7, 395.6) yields 394.53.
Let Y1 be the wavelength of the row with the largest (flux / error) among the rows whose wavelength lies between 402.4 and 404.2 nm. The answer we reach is 403.756 nm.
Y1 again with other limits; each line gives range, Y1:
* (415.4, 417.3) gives 416.408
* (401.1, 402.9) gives 402.828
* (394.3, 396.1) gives 395.475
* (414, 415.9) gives 414.686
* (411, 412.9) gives 411.642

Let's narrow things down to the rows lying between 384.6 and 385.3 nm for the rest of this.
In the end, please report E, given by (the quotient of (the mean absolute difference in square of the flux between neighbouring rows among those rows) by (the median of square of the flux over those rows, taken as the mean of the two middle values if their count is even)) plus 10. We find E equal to 10.3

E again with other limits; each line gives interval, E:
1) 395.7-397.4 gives 10.7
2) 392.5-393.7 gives 10.7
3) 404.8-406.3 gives 10.2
